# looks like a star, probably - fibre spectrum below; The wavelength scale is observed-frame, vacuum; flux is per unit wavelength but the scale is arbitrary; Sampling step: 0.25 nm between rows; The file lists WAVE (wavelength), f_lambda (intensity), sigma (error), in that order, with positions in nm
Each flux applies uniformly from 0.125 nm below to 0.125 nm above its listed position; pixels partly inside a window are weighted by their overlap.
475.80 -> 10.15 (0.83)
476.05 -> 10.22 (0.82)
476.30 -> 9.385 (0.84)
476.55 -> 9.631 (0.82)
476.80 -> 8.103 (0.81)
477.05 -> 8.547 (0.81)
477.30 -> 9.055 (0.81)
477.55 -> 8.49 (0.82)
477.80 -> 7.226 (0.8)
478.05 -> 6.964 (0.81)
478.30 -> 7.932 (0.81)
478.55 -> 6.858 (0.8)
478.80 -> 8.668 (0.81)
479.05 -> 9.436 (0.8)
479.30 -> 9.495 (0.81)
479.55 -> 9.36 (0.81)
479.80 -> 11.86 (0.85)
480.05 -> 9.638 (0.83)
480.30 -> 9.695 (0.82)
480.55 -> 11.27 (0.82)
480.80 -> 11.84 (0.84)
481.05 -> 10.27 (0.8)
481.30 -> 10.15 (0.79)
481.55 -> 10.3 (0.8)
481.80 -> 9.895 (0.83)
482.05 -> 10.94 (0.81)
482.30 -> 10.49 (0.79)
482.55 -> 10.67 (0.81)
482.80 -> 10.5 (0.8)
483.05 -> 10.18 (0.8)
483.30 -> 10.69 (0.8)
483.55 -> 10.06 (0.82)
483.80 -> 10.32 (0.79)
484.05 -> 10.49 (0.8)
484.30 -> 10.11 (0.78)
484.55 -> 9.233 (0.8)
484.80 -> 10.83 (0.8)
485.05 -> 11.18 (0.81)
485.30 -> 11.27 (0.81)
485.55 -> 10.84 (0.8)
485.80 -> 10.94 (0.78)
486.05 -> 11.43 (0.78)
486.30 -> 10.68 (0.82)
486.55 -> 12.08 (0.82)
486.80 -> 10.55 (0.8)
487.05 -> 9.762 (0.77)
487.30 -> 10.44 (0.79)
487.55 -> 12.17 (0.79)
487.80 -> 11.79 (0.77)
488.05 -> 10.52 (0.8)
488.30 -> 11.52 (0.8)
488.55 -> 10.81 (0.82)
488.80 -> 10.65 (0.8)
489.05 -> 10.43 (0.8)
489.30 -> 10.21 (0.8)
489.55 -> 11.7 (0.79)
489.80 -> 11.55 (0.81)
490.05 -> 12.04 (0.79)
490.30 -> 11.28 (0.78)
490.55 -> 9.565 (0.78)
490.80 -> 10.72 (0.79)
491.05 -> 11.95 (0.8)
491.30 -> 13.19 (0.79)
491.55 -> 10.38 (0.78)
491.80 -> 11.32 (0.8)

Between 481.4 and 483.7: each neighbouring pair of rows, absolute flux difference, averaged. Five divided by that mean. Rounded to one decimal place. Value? 10.8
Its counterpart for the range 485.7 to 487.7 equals 4.8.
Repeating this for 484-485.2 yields 6.2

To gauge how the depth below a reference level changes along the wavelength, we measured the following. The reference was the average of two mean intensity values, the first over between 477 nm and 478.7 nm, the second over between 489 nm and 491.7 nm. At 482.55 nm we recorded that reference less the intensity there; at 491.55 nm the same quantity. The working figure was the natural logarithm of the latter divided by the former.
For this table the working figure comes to -0.29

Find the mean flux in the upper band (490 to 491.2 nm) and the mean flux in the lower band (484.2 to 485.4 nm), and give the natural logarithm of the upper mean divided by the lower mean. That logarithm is 0.054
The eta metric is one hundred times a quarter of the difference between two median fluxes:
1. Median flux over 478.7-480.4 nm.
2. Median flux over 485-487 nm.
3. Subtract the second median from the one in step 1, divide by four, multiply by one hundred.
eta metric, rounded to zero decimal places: -39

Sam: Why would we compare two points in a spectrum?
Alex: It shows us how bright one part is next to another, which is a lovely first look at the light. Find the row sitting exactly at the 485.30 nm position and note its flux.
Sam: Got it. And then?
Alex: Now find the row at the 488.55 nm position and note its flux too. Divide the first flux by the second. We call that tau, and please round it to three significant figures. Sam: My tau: 1.04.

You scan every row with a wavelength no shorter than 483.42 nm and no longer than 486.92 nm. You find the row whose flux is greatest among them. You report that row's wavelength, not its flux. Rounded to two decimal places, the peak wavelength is 486.55 nm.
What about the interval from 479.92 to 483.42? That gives 480.80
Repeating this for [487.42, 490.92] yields 487.55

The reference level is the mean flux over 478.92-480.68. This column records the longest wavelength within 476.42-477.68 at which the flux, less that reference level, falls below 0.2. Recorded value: 477.55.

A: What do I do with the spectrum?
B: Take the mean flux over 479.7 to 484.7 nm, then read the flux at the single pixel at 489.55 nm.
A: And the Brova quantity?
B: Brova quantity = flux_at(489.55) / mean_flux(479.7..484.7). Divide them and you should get 1.12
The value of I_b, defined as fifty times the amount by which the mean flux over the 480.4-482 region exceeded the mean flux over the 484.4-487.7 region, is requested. -13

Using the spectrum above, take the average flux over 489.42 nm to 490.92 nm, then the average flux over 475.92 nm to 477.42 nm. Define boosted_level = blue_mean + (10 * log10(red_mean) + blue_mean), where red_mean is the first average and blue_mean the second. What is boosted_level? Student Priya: 28.8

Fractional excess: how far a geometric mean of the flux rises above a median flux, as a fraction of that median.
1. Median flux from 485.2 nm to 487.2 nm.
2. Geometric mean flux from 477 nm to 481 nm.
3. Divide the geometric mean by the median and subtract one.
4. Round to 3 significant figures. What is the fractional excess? -0.171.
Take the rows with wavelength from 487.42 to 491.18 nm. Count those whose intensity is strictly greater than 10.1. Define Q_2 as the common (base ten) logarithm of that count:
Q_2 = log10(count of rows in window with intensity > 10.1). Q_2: 1.15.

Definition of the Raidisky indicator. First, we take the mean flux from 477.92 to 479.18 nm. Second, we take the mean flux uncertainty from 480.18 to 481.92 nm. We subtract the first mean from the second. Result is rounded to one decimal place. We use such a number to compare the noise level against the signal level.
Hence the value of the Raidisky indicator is -7.2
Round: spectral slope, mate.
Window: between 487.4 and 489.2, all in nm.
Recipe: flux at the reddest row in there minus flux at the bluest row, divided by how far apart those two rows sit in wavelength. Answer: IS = -1.2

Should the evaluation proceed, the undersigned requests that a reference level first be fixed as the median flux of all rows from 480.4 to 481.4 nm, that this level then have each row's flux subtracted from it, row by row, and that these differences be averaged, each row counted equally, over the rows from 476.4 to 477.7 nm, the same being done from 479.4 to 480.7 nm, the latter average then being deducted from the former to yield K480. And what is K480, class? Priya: 1.6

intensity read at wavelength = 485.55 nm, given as 10.84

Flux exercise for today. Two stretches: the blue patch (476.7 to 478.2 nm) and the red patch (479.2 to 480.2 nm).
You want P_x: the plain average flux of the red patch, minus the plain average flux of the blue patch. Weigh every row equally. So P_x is 2.0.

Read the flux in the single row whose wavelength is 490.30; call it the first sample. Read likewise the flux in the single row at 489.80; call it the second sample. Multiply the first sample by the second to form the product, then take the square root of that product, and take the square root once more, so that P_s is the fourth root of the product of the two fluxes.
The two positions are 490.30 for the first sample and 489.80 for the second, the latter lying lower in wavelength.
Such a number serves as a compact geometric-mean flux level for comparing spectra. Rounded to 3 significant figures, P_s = 3.38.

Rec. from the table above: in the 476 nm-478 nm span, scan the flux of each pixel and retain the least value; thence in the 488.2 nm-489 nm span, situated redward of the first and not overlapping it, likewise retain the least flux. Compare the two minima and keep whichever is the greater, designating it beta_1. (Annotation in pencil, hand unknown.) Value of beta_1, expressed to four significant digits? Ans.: 10.65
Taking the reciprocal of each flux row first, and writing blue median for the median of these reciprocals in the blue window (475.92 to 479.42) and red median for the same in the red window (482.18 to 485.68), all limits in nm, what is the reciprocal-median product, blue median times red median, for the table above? 0.0111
